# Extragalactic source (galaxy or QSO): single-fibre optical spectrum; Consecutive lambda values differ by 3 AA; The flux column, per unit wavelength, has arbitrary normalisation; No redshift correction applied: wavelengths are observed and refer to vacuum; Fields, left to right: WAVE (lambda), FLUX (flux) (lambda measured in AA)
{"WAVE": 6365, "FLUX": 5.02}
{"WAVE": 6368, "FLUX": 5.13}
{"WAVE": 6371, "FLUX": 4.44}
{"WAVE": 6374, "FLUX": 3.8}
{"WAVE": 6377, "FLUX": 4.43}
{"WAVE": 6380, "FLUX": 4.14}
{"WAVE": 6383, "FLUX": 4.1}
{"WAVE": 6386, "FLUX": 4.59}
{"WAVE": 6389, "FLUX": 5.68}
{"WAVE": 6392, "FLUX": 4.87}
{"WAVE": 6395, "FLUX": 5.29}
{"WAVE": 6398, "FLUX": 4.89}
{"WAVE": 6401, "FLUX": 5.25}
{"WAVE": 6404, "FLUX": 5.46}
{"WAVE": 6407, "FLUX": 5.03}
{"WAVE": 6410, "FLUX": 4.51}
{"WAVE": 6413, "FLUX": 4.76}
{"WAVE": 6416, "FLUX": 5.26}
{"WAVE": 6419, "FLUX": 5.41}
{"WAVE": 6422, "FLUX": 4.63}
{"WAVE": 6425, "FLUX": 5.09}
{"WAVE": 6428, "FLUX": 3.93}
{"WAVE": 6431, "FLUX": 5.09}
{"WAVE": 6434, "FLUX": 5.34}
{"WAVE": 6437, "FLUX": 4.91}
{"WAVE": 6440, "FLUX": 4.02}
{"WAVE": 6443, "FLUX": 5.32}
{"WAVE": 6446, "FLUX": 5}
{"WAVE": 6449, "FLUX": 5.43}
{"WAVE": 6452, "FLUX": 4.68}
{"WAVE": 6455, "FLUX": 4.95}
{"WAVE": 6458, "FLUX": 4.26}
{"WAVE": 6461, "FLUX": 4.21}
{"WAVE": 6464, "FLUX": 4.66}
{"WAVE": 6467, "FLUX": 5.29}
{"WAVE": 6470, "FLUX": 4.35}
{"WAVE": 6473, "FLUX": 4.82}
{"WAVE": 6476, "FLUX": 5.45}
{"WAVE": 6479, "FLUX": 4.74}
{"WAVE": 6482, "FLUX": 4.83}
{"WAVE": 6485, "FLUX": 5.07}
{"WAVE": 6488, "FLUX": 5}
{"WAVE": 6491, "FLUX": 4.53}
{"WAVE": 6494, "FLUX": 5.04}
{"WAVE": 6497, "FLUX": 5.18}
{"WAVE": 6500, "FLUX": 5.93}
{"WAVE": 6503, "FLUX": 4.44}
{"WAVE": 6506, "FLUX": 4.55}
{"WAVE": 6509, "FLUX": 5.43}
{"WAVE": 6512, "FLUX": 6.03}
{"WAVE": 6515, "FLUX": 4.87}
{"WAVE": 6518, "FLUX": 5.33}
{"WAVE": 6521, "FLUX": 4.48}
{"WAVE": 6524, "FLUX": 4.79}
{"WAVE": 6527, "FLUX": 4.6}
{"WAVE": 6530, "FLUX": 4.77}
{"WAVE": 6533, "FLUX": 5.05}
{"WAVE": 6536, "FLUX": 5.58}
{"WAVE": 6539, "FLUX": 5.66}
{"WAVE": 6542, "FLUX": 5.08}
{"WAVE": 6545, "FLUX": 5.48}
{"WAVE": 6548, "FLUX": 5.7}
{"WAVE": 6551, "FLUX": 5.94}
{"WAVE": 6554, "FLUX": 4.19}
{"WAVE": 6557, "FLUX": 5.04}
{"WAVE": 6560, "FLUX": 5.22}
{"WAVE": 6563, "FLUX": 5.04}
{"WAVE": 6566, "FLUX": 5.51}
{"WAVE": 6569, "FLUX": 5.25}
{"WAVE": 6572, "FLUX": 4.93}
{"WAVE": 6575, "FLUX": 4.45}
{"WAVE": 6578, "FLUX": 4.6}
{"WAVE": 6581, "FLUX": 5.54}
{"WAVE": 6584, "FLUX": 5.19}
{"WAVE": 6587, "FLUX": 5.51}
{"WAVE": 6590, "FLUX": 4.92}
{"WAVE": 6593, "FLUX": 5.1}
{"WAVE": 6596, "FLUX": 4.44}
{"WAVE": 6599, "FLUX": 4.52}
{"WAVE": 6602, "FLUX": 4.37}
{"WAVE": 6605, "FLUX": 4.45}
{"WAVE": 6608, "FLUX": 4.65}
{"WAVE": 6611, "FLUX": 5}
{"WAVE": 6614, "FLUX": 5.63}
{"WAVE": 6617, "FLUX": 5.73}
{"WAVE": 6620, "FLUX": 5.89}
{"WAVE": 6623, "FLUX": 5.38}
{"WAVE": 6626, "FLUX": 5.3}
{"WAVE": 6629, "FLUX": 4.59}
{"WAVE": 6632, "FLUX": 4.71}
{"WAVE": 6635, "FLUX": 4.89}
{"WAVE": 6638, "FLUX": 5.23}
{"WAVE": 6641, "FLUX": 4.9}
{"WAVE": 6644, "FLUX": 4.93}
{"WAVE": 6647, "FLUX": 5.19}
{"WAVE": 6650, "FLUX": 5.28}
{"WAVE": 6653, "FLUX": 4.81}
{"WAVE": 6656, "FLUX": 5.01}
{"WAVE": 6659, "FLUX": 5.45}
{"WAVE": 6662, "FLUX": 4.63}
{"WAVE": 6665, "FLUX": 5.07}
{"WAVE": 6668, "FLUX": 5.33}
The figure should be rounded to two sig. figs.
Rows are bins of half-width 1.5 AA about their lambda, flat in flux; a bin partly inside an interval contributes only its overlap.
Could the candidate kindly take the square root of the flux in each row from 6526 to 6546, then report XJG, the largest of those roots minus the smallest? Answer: 0.23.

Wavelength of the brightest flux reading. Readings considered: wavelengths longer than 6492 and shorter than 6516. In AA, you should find 6512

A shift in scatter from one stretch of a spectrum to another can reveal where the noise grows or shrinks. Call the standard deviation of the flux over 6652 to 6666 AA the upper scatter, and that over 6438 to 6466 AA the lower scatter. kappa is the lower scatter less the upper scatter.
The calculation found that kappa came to 0.19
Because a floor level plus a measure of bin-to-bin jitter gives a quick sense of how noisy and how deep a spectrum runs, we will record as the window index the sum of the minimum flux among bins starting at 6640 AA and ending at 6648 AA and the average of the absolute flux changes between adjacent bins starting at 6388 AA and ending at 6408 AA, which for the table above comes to 5.34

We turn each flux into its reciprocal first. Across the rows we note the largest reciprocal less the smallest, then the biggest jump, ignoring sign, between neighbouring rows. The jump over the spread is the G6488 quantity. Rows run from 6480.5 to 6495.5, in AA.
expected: 0.95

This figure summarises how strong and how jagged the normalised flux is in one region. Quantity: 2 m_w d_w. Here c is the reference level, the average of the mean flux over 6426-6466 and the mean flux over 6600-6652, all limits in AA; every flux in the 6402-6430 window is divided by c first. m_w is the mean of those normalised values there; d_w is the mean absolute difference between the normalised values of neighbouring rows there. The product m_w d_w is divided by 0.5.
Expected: 0.216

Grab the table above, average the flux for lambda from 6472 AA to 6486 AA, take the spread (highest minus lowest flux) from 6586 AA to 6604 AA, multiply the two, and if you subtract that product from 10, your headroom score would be 4.3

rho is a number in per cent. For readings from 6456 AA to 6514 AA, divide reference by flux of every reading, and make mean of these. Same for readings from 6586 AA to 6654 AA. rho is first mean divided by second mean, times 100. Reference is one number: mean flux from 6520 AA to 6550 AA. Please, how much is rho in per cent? 102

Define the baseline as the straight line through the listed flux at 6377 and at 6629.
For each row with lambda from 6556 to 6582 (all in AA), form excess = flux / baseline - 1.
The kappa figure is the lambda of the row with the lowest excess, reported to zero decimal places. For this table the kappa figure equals 6575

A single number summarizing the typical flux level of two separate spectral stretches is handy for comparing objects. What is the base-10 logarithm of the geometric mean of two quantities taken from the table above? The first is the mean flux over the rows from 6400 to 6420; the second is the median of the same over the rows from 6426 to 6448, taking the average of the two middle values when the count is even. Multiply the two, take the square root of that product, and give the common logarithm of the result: 0.703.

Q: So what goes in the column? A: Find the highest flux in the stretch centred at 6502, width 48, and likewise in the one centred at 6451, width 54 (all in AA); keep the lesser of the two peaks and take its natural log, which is 1.70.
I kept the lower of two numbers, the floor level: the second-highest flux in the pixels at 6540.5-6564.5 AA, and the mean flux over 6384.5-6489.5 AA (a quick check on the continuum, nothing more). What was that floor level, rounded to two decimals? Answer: 4.92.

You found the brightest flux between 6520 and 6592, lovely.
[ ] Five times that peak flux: 29.7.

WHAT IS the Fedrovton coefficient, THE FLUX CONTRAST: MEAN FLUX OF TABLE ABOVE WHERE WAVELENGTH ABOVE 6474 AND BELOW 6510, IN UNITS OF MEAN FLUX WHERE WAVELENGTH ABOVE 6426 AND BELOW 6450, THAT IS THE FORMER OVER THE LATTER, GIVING 1.03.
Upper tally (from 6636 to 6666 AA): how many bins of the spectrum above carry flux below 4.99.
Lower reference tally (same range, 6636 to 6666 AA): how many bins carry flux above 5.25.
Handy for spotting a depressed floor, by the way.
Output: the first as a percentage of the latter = 200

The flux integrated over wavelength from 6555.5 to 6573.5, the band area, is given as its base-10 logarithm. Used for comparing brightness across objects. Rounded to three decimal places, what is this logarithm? 1.968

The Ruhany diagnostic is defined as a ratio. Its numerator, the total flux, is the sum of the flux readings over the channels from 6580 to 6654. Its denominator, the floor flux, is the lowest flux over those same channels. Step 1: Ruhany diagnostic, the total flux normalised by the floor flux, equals 28.9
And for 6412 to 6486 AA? 30.9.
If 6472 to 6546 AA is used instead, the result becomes 28.5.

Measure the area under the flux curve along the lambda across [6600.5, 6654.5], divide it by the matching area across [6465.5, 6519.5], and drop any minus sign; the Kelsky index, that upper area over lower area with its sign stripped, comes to 1.001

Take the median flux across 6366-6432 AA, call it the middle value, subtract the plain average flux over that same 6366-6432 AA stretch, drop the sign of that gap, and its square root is 0.27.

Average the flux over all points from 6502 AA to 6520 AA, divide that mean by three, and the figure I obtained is 1.70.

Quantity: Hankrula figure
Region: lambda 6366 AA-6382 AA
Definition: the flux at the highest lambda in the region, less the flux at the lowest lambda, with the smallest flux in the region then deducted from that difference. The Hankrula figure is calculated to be -4.8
